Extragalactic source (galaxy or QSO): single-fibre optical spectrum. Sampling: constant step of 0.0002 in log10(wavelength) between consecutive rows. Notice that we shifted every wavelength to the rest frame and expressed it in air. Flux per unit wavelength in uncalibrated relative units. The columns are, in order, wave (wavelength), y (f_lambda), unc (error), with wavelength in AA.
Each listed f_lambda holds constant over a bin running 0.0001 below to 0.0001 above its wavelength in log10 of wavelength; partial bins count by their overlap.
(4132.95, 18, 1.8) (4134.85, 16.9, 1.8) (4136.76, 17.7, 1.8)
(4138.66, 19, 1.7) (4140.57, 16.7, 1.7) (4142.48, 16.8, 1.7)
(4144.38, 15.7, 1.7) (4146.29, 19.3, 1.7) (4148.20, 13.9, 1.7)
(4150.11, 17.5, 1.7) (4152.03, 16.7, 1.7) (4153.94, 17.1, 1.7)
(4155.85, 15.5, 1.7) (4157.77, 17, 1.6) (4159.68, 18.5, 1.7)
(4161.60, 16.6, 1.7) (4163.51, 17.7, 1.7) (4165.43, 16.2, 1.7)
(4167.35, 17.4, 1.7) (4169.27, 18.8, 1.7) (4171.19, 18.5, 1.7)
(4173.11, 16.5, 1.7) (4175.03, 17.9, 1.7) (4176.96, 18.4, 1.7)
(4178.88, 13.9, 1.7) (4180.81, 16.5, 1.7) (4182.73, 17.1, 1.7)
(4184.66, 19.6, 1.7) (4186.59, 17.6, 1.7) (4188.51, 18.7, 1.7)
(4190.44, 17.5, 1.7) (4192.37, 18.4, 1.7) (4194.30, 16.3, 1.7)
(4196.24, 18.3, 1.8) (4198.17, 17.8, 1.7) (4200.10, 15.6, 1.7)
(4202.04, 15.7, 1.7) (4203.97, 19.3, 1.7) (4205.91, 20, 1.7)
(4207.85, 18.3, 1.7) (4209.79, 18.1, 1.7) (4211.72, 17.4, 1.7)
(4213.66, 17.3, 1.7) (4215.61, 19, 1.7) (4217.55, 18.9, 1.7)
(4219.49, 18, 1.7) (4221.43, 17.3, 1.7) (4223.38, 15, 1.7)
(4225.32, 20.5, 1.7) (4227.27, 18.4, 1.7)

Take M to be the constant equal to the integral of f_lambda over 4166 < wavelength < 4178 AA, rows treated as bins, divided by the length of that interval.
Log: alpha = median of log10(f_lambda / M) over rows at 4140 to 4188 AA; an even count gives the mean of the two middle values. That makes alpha -0.018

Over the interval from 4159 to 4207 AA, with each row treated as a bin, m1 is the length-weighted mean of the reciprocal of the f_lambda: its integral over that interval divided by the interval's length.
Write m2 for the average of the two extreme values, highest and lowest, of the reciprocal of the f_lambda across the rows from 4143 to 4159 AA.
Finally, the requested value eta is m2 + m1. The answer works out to 0.119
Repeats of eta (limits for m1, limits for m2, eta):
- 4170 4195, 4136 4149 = 0.120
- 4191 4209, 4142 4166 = 0.119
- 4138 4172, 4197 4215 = 0.116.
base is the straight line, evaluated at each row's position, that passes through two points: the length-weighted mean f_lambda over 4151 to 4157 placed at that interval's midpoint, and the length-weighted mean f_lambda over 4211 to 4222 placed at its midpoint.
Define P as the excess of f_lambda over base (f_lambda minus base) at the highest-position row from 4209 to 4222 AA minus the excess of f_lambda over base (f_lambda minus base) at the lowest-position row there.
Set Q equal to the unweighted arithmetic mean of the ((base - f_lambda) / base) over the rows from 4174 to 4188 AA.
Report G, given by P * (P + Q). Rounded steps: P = -1.1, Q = -0.010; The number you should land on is 1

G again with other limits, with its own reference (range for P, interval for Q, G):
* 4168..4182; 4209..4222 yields 7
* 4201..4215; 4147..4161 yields 2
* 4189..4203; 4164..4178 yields 4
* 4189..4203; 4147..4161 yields 4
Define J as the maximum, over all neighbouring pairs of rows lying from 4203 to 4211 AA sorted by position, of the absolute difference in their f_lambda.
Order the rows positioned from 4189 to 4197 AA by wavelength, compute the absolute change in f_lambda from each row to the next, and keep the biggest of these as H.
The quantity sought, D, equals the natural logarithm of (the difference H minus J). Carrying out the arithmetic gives -0.92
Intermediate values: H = 2.1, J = 1.7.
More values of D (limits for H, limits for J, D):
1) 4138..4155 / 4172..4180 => -0.11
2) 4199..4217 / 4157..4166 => 0.53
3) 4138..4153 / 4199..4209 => 0.59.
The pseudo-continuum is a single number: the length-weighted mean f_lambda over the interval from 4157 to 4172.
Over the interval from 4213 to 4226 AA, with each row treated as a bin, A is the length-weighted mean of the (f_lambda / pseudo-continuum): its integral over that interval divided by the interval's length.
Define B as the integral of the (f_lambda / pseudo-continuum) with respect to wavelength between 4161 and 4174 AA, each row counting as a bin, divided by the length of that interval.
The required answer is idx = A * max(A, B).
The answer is 1.04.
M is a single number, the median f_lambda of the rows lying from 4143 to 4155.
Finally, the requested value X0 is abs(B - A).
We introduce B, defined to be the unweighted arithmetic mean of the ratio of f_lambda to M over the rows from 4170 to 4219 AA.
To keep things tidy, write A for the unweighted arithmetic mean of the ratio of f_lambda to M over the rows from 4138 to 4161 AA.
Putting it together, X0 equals 0.043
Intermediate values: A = 1.00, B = 1.05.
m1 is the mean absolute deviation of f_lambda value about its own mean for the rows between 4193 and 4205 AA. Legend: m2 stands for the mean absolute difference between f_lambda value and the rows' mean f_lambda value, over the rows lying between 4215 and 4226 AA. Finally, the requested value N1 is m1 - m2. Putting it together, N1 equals -0.05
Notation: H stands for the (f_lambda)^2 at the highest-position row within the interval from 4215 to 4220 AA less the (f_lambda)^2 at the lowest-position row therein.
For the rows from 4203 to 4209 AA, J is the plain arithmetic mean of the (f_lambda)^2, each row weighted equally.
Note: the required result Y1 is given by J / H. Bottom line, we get -10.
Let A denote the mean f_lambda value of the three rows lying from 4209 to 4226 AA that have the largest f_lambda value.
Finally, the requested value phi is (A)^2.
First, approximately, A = 19.5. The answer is 379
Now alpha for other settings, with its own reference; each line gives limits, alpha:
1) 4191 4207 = 0.005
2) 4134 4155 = -0.023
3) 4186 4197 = 0.003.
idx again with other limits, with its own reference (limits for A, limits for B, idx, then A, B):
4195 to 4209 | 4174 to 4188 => 1.03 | 1.01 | 0.99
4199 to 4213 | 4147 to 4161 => 1.02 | 1.01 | 0.95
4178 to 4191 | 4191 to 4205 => 0.97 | 0.98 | 0.99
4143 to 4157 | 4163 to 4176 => 0.94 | 0.94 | 1.00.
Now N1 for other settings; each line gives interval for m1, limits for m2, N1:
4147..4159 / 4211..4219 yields 0.26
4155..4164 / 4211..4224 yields -0.09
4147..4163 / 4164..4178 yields 0.12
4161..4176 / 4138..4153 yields -0.46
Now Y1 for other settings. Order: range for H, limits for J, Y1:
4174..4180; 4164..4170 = -2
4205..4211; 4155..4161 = -4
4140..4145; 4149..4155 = -9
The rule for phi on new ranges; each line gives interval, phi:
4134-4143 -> 319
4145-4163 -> 340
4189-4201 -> 330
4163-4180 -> 345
